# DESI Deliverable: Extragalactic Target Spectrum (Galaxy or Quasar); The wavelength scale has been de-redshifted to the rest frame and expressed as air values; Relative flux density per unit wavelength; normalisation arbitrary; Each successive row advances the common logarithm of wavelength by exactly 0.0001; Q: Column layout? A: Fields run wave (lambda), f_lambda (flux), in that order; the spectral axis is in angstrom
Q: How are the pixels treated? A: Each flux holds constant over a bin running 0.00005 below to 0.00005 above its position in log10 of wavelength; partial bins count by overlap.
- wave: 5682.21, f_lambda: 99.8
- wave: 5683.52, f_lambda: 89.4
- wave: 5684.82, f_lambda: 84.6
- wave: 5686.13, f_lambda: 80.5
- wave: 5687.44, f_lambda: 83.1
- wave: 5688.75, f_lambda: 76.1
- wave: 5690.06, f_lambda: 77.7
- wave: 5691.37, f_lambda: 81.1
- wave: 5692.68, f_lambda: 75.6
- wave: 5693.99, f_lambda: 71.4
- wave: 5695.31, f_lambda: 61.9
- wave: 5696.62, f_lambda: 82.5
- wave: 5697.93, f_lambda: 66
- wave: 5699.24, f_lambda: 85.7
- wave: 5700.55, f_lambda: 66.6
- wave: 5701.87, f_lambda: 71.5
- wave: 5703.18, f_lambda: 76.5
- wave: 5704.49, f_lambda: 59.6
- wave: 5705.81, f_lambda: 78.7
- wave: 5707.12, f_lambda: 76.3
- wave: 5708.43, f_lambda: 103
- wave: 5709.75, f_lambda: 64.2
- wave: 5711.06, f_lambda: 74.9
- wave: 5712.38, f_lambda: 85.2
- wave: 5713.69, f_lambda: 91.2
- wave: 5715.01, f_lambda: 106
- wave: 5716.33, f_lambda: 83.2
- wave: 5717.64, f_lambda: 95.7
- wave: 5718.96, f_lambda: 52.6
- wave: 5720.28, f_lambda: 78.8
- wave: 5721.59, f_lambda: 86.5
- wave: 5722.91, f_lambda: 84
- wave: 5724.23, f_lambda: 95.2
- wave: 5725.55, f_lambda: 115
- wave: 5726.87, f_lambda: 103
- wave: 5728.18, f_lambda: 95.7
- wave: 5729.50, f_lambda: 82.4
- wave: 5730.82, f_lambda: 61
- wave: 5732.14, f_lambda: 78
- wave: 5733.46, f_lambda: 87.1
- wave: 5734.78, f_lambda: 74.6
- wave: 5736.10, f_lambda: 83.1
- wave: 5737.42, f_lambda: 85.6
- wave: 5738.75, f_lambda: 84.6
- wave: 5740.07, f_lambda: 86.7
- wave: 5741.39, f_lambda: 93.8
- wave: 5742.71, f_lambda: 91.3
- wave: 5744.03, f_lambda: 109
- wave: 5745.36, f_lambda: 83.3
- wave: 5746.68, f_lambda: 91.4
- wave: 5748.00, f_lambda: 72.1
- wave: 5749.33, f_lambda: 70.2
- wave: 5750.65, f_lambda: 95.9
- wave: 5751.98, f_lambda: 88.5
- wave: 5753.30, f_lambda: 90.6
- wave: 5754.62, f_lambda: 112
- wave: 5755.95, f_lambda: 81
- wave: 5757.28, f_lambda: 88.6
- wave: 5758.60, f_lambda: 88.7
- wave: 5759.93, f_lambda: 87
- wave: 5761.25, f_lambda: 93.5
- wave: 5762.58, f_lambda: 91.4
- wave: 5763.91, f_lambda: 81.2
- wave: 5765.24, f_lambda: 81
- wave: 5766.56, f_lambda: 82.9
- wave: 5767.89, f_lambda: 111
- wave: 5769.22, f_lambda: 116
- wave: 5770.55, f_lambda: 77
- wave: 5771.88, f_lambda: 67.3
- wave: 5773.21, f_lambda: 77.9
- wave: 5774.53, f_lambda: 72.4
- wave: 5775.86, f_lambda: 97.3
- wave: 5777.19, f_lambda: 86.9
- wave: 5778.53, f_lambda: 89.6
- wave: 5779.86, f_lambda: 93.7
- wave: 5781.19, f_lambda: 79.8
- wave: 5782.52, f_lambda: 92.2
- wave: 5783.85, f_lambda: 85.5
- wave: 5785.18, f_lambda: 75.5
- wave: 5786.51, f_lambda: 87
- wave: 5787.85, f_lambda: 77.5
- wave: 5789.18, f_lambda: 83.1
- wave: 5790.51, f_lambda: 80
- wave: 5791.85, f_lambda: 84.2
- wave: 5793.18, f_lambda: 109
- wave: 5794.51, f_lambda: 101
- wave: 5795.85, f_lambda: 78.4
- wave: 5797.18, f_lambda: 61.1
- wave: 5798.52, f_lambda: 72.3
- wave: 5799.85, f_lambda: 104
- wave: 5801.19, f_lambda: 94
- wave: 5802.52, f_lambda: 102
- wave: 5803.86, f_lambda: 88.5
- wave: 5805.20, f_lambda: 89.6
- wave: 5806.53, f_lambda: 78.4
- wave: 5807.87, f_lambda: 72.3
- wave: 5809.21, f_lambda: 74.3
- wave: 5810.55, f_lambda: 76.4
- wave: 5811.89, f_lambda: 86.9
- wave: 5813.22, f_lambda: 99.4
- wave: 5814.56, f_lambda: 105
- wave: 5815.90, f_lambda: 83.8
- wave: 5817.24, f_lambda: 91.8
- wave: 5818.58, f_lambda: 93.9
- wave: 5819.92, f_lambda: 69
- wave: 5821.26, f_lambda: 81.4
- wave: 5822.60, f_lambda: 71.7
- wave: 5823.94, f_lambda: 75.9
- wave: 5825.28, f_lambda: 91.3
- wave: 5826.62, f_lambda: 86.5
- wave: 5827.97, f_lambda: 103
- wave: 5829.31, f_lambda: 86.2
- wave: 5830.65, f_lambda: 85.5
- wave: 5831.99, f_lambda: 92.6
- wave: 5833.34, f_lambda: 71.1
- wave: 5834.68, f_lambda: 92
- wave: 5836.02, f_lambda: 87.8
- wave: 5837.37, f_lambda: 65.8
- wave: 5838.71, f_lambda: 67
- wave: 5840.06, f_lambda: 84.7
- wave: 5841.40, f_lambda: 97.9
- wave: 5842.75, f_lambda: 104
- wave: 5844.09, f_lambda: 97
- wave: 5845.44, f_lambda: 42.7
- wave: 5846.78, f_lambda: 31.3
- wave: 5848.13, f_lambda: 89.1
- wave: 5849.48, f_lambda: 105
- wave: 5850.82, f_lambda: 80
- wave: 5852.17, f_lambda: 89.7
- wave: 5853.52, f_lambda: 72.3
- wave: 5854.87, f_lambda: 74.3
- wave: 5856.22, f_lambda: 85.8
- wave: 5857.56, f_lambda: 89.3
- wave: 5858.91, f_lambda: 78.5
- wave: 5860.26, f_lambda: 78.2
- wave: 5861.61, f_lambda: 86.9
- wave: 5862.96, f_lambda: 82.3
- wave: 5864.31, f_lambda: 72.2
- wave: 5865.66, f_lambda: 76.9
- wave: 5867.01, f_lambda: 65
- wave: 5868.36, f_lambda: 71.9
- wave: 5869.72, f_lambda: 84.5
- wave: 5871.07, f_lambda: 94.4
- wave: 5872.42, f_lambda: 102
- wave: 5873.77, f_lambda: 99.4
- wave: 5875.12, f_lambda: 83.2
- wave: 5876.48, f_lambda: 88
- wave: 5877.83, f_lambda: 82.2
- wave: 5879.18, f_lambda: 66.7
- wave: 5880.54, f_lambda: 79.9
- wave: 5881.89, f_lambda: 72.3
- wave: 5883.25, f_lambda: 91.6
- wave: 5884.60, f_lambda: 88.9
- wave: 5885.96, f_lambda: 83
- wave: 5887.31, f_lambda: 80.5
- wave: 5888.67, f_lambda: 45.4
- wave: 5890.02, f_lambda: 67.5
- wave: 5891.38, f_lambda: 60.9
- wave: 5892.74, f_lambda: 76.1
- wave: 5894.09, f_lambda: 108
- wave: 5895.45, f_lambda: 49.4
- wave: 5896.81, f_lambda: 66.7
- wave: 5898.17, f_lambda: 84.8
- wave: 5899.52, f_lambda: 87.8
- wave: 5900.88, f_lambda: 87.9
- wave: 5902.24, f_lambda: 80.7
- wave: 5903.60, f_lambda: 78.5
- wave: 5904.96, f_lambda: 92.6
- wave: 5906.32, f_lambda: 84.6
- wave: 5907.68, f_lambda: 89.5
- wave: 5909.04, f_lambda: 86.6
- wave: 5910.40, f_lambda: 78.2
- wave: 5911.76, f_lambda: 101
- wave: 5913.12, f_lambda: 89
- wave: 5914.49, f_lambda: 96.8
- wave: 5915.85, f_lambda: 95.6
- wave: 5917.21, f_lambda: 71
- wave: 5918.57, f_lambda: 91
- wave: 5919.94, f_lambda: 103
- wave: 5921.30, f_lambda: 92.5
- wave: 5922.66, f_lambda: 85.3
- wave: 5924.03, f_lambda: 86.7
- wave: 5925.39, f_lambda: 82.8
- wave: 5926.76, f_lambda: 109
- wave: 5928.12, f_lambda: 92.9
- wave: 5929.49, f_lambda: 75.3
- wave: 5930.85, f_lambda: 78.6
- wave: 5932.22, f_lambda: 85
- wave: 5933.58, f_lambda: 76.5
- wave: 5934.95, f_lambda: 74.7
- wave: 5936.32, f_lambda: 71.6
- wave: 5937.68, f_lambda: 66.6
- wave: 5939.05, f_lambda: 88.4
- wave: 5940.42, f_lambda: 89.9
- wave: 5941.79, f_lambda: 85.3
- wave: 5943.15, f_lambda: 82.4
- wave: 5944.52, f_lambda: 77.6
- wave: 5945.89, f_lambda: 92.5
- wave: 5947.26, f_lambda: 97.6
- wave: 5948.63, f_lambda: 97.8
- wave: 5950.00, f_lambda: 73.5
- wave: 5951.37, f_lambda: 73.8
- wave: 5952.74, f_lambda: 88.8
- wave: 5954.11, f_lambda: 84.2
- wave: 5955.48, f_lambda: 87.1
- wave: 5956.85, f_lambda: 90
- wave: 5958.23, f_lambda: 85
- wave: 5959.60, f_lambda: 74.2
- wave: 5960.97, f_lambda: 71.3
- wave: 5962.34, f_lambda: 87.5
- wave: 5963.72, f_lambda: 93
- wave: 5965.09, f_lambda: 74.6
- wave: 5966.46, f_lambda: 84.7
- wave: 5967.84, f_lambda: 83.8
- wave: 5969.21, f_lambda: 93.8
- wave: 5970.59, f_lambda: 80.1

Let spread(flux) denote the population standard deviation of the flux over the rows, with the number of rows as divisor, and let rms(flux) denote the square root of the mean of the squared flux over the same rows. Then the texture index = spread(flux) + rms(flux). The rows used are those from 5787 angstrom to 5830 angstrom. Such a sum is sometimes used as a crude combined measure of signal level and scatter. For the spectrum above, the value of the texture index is 98.6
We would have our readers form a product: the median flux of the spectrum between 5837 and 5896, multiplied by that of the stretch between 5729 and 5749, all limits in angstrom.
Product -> 6882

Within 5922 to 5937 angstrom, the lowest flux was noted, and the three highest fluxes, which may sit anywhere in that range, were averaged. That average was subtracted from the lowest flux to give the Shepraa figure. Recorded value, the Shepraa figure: -25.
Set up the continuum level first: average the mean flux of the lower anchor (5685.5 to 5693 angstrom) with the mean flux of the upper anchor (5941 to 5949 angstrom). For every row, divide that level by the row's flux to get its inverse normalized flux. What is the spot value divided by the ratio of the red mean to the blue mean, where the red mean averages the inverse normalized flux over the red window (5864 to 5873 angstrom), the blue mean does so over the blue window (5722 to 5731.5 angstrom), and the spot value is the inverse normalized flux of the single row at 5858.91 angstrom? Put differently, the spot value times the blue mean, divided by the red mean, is 0.97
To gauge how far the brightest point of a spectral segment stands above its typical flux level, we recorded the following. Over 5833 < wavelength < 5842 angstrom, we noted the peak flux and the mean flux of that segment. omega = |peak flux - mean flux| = 17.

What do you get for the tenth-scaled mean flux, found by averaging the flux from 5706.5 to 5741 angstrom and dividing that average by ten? 8.5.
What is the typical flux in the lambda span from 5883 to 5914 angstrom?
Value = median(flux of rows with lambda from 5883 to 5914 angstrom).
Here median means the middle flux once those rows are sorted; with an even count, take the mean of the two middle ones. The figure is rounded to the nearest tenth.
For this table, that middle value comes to 84.6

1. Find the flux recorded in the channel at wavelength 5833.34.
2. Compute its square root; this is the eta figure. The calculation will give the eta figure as 8.4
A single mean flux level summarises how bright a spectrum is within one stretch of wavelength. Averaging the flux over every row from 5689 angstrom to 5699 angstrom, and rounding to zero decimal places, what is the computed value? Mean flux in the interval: 74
